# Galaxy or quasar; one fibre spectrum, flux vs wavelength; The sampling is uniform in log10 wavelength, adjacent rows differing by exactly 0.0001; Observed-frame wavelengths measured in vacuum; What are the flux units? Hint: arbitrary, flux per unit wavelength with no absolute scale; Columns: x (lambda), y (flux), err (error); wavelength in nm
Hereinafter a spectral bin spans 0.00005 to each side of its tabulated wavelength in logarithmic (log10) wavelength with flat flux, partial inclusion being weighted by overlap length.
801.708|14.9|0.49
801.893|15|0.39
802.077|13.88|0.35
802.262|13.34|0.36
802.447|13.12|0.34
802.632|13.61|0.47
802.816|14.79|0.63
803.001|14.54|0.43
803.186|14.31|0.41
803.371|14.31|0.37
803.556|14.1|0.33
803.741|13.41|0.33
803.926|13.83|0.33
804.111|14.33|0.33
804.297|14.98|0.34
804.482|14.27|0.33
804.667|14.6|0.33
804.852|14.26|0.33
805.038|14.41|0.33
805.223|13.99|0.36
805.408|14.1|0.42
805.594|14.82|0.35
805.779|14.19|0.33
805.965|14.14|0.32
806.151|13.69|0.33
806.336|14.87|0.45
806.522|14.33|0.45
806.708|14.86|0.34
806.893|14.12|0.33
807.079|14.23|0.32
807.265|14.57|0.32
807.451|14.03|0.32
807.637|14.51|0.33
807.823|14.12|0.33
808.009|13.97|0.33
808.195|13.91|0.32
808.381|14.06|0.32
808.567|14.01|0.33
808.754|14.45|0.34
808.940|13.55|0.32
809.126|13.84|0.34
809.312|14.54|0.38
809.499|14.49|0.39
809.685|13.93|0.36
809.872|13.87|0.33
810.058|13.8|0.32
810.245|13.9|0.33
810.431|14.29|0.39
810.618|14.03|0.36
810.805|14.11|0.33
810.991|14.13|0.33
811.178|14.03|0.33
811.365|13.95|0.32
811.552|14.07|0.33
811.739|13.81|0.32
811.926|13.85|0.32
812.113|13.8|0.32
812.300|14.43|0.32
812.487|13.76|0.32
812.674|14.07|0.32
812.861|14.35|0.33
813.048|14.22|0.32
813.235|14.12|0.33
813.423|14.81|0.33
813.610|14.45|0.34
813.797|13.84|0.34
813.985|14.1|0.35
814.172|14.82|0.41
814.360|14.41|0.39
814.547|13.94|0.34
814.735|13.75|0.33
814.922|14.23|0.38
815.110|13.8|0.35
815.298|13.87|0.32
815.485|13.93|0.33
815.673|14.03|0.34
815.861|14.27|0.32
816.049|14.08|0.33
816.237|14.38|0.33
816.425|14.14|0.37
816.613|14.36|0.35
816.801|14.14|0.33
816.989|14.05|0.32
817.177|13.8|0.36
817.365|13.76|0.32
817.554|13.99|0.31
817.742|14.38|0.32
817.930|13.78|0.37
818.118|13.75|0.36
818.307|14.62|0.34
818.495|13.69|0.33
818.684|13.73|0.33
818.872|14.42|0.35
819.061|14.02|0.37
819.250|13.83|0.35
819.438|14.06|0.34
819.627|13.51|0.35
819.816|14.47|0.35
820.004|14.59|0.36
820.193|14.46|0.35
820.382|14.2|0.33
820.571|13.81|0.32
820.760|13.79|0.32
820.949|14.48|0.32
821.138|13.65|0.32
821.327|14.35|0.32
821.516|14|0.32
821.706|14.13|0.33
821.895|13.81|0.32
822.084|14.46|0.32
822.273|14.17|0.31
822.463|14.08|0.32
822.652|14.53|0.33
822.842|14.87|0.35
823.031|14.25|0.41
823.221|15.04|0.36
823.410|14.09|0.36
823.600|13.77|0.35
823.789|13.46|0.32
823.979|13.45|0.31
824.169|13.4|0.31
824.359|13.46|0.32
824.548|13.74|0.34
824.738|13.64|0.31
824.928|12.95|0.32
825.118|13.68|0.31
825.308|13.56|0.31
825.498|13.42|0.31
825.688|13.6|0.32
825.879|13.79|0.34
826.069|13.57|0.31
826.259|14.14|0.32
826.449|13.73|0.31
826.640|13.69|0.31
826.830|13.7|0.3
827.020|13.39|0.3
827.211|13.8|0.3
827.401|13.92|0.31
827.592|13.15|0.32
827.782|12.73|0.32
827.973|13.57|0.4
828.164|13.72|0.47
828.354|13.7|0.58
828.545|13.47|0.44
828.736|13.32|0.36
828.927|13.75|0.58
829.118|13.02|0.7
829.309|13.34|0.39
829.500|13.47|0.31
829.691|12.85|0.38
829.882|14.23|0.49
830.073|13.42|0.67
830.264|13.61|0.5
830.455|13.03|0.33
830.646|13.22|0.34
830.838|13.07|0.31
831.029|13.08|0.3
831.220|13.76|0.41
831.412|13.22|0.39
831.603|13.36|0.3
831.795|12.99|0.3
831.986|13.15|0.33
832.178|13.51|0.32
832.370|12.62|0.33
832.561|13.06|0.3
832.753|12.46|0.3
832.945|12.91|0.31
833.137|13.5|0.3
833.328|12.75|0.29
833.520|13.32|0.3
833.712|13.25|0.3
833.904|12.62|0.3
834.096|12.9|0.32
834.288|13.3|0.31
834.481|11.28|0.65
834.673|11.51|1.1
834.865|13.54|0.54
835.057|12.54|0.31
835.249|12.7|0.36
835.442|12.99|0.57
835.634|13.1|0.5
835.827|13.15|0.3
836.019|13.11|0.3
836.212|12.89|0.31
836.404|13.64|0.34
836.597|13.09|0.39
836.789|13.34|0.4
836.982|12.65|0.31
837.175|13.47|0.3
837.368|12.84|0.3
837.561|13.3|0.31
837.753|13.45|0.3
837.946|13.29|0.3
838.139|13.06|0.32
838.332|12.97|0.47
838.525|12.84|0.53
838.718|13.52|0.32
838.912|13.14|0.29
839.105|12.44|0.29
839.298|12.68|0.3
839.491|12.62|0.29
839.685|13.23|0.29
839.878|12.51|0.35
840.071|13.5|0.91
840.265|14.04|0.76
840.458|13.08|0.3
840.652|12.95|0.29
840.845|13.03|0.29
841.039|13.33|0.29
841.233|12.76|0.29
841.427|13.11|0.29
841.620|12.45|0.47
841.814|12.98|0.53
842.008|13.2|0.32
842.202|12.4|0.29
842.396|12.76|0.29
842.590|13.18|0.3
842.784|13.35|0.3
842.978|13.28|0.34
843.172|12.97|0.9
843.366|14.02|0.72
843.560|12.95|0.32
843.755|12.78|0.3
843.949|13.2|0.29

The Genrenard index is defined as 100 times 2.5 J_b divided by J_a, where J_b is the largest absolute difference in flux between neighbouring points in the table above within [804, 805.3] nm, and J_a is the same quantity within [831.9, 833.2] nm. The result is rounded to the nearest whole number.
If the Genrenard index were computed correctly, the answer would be 199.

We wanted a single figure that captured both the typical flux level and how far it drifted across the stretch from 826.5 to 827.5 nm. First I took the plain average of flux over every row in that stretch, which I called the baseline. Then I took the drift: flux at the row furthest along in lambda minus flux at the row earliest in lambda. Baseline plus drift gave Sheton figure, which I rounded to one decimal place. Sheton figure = 13.9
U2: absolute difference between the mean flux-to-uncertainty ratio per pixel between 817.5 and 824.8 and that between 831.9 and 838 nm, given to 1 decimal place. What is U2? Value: 3.7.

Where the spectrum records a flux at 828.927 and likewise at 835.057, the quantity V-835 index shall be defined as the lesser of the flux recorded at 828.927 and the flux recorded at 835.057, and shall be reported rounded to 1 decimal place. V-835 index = 12.5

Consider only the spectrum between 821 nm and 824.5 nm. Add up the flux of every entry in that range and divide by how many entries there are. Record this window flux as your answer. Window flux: 14.1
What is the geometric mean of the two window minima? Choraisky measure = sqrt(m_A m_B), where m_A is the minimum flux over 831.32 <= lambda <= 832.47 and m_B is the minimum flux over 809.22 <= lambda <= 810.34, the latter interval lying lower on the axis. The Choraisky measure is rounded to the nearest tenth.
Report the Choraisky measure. 13.2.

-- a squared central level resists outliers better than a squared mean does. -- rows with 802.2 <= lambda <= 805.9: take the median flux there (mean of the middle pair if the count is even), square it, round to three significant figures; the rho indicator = 203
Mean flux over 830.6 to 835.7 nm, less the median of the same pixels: -0.12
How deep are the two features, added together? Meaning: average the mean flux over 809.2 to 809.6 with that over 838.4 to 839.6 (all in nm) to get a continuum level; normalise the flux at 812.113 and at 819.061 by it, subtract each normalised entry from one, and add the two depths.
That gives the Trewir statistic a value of -0.03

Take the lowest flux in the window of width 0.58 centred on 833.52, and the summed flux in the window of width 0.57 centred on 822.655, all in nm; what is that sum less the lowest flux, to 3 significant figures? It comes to 30.7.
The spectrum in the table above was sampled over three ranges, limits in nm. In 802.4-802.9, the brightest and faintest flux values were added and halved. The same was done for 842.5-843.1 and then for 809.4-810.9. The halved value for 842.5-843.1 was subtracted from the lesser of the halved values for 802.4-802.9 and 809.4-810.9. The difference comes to 0.7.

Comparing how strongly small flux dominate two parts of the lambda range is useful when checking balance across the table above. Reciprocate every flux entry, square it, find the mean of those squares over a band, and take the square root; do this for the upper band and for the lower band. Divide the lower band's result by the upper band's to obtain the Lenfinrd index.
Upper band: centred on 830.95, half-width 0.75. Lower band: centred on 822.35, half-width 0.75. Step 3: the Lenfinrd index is 0.93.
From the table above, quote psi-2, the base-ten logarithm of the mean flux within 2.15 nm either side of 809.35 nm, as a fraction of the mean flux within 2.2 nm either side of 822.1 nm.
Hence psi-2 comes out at -0.0010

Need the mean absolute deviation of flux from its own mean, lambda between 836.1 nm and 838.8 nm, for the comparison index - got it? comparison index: 0.26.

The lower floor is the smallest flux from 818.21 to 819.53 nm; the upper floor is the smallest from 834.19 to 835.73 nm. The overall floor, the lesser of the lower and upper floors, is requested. 11.3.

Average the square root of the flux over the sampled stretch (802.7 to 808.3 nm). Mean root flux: 3.78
